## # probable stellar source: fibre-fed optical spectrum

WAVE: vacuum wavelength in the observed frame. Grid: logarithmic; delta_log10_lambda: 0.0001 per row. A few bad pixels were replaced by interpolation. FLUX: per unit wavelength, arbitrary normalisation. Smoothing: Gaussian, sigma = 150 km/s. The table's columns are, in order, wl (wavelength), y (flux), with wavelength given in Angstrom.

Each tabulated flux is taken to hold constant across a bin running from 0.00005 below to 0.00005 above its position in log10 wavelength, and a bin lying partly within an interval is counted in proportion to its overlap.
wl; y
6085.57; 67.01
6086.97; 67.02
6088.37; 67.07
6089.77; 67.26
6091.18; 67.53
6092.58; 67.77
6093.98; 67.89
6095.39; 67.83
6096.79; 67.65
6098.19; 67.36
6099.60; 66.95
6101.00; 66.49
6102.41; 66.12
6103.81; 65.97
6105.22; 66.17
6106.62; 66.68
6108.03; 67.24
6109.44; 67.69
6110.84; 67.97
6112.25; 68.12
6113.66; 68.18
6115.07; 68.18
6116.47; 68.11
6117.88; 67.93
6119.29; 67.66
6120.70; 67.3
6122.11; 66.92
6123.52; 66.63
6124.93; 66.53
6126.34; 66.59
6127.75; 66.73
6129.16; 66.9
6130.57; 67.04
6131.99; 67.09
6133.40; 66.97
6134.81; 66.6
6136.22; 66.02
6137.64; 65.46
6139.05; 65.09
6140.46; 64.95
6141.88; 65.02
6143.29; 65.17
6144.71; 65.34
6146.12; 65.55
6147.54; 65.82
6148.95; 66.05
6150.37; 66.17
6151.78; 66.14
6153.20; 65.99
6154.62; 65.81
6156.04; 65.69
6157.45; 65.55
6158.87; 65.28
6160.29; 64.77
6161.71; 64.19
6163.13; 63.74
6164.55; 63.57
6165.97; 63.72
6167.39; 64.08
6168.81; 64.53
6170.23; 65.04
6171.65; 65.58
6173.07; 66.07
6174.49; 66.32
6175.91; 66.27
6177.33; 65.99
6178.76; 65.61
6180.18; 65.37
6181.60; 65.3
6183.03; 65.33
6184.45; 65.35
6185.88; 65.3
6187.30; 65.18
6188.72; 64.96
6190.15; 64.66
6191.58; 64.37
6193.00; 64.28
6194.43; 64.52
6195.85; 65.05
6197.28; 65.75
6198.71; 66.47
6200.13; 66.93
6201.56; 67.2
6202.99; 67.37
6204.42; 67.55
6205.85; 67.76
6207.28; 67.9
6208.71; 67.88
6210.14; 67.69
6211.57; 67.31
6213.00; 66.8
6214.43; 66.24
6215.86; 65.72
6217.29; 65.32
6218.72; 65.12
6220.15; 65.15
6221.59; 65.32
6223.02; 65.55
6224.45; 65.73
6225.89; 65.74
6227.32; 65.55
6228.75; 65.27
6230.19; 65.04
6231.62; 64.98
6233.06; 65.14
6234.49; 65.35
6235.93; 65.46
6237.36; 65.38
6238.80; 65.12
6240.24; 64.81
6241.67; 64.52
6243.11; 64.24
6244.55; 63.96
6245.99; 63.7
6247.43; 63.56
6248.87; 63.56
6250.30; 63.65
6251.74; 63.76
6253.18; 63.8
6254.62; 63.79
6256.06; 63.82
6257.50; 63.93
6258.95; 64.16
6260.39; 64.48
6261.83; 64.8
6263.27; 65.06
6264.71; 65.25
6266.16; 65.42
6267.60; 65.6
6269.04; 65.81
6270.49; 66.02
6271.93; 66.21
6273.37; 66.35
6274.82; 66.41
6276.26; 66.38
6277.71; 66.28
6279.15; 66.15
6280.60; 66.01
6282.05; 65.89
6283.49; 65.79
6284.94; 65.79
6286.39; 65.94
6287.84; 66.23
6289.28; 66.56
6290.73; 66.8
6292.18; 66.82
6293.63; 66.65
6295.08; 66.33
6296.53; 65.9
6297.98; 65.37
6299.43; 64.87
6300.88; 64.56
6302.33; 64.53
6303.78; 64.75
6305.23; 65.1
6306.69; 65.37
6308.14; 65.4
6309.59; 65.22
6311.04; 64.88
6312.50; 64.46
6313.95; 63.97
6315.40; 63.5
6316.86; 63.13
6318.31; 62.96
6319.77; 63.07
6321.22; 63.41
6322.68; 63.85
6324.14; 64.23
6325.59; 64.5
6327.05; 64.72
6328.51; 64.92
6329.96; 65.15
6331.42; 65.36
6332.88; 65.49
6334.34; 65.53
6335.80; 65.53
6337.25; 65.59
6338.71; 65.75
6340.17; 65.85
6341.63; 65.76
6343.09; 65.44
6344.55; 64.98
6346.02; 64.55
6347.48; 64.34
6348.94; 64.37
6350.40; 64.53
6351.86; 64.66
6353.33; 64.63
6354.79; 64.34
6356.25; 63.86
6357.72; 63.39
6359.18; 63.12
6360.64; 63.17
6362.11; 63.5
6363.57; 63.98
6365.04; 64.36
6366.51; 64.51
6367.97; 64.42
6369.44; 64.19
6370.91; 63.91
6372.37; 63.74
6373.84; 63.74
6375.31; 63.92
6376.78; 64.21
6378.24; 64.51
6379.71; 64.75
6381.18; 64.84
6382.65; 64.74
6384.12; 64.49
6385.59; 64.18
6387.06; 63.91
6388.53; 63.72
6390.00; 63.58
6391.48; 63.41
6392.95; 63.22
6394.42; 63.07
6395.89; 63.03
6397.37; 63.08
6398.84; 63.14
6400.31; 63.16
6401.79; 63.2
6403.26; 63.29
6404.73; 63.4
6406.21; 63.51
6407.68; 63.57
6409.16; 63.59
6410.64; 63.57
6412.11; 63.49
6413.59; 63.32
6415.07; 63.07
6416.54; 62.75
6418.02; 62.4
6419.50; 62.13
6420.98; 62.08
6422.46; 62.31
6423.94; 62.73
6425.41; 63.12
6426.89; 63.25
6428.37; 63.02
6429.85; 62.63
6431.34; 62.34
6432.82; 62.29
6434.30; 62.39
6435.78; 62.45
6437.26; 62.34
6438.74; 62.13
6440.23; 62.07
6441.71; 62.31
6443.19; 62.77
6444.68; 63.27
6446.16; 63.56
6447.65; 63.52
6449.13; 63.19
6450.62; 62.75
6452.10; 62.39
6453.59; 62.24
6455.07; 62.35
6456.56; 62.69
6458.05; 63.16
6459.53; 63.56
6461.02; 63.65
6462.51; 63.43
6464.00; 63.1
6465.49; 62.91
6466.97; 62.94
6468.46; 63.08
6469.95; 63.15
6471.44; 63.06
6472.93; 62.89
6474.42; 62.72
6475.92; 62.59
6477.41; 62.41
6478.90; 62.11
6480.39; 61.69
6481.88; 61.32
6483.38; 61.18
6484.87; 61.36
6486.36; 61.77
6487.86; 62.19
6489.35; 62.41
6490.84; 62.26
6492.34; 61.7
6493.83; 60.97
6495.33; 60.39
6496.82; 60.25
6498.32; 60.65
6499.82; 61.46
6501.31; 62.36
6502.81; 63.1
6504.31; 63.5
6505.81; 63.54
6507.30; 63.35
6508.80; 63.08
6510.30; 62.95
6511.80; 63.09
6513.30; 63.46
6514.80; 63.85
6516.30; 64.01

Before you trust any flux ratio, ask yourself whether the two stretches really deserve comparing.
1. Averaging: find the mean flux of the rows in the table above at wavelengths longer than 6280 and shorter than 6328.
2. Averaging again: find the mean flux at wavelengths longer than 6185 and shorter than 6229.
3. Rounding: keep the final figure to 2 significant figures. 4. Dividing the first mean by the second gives 0.99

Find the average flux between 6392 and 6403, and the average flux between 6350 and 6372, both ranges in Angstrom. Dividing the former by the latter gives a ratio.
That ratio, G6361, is 0.99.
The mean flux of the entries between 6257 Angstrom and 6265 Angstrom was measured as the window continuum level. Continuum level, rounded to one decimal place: 64.6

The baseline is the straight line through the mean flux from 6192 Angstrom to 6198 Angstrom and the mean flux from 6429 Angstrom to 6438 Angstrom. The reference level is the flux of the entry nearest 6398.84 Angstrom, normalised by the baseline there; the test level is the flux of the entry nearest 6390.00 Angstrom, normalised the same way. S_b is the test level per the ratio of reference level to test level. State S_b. 1.017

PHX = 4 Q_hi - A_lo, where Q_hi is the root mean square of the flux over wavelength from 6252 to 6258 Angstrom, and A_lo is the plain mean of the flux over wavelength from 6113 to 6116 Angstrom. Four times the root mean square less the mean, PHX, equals 187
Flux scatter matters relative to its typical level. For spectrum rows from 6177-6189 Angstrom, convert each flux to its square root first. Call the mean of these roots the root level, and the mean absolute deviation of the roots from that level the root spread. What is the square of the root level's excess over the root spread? 65.2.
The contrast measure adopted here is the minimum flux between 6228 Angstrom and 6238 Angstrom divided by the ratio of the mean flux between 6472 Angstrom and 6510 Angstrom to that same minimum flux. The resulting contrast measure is 68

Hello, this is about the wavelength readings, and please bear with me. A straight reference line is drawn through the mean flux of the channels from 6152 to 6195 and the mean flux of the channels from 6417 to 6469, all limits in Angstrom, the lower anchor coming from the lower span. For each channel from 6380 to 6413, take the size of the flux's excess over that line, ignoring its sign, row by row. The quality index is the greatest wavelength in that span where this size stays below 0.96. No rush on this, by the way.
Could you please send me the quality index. 6412.11 Angstrom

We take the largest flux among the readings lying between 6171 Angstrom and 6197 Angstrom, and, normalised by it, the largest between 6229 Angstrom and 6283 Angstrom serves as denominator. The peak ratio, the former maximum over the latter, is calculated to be 0.999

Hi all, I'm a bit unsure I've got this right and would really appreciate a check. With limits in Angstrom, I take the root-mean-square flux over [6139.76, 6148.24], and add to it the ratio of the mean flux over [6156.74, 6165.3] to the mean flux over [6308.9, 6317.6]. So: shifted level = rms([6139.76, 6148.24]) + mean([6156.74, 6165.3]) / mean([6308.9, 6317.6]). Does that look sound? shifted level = 66.3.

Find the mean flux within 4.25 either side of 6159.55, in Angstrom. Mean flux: 64.9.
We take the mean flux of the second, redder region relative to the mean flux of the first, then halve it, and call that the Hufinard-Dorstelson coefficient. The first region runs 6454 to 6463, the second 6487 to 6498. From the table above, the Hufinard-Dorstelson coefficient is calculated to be 0.487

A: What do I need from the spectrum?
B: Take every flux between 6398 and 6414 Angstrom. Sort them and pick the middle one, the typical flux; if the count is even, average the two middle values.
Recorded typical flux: 63.4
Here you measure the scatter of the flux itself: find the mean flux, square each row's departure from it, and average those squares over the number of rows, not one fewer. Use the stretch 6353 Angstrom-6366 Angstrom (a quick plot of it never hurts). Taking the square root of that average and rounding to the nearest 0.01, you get 0.52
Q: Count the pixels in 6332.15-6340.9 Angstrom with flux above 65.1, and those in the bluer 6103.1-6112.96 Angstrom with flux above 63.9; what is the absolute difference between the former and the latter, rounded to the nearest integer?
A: 1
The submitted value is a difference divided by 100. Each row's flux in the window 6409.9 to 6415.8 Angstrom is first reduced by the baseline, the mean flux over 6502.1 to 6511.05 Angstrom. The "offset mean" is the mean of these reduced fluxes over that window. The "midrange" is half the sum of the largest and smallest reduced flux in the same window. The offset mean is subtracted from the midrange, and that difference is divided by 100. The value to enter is -0.0004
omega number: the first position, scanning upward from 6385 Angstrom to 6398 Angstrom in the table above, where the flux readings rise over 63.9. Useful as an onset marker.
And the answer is 6385.59 Angstrom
